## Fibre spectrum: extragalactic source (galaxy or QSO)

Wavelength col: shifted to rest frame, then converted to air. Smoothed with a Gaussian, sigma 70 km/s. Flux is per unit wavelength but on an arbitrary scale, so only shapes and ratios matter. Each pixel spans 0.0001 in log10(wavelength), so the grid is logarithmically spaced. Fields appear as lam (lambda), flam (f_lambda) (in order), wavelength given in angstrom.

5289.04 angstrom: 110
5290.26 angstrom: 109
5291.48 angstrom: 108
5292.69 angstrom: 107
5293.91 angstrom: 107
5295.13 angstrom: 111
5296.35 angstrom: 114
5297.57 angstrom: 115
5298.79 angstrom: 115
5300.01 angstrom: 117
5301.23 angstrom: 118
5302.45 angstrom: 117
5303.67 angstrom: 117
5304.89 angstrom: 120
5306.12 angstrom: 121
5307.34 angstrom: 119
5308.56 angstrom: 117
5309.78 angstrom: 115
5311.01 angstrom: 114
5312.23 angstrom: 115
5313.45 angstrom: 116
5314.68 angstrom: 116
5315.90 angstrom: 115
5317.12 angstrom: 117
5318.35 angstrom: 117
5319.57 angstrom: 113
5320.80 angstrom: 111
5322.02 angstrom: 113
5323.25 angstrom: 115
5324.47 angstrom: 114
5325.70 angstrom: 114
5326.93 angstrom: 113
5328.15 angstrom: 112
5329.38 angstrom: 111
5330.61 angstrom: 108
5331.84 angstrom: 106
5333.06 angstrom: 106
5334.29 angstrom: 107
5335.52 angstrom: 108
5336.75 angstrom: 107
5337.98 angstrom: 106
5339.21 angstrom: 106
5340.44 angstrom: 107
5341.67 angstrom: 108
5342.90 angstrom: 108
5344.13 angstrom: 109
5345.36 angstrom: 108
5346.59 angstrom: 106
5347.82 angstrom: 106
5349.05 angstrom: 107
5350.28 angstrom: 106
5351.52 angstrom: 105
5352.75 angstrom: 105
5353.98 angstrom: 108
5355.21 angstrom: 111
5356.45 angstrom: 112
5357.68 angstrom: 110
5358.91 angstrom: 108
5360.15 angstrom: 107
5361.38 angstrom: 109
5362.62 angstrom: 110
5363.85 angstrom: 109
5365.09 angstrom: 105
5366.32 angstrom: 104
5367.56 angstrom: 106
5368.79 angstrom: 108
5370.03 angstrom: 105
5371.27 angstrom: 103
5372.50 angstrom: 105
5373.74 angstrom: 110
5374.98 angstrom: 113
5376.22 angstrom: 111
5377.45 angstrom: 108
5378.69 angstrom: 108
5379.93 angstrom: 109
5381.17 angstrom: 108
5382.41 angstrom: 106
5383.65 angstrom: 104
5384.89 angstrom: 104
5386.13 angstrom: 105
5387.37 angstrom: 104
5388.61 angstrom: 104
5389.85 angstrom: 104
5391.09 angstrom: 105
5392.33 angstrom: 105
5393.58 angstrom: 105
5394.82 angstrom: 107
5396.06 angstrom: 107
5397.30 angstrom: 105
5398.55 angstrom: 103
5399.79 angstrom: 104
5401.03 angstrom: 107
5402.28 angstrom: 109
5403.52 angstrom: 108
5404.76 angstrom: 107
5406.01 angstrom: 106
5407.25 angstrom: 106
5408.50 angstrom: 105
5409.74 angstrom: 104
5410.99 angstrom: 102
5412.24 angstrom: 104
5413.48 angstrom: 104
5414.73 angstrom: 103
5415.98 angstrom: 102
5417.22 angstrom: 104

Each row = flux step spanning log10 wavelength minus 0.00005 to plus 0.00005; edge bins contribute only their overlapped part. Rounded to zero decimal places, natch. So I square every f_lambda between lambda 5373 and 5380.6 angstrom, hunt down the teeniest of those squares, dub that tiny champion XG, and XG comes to 11664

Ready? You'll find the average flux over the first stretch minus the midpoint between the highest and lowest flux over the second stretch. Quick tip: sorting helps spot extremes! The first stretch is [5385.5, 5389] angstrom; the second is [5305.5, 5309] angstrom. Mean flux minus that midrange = -15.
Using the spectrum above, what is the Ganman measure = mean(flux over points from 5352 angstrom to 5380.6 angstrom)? 108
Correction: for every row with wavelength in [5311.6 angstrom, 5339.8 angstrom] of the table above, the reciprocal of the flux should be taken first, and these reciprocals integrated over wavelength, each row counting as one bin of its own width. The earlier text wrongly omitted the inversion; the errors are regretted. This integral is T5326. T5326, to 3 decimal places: 0.253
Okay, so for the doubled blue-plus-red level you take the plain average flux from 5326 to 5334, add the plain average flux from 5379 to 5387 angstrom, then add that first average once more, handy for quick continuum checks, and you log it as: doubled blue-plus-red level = 325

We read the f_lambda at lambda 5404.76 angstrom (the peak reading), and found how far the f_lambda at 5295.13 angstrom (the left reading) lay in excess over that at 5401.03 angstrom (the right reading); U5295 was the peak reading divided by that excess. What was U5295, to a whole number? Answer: 27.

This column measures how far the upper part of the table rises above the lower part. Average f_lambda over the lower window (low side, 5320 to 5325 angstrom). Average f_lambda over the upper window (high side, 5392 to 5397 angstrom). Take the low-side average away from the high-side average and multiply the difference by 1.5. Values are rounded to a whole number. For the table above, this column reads -11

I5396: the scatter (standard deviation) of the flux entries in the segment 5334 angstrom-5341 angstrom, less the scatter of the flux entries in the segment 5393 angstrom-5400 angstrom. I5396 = -0.8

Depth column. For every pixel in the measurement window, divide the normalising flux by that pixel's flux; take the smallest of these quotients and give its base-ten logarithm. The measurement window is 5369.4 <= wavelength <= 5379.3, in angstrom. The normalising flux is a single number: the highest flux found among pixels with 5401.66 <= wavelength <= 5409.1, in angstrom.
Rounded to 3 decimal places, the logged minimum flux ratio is -0.016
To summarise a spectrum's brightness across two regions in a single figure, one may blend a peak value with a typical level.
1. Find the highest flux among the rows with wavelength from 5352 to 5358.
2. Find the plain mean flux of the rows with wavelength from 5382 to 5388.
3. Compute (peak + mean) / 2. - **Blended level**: 108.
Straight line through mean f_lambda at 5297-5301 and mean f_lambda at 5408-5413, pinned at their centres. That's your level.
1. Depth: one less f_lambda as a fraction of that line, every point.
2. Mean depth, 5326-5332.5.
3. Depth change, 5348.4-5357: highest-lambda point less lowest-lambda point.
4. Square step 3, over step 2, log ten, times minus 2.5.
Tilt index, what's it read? 2.2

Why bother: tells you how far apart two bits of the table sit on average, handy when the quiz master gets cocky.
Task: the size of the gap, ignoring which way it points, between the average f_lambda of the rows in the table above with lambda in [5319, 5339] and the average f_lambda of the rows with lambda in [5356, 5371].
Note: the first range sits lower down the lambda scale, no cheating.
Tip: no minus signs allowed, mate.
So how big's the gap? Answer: 2.5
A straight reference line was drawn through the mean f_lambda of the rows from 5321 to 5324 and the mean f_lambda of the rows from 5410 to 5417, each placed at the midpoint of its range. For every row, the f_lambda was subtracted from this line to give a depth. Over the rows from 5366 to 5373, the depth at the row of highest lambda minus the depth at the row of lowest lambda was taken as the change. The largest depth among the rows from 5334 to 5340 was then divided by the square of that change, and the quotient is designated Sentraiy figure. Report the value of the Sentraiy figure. 2.0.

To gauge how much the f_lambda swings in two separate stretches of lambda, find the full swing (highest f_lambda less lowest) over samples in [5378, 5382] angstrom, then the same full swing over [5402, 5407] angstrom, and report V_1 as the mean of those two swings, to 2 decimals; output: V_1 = 2.00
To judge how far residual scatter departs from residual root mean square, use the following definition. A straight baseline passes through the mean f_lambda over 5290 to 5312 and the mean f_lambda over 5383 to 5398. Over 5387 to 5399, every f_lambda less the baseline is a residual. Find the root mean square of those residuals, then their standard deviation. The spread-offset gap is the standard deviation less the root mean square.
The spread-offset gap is 0.0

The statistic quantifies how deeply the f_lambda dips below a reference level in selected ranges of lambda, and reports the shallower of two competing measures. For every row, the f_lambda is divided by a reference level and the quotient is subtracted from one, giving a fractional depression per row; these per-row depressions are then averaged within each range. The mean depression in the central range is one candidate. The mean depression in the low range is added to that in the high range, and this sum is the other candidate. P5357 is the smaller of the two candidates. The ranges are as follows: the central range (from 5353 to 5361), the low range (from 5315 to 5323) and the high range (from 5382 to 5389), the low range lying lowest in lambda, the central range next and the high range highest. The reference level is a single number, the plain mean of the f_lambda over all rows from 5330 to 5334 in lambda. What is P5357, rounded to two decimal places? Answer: -0.05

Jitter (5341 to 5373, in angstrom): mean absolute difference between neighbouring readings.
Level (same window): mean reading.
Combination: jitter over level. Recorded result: 0.0145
